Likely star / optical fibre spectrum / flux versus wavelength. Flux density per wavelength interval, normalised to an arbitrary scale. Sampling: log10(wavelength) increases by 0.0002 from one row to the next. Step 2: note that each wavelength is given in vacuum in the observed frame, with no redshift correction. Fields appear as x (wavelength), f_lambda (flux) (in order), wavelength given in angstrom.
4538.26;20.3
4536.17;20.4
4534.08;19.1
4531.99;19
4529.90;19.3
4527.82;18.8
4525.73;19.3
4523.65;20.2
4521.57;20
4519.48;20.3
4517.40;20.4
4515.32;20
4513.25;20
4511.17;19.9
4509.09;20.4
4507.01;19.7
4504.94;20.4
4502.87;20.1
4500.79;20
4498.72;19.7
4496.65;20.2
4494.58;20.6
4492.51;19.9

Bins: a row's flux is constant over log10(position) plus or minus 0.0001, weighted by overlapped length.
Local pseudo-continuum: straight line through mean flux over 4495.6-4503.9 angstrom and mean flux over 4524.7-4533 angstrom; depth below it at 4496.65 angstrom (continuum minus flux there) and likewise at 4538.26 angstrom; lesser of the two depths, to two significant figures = -1.5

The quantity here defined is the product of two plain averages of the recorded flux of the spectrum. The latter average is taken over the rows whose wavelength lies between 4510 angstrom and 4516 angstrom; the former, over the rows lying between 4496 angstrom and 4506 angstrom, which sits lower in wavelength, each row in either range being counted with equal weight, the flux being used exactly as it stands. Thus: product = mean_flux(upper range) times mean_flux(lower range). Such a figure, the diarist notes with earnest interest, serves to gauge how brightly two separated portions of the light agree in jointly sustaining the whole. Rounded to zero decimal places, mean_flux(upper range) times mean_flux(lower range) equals 401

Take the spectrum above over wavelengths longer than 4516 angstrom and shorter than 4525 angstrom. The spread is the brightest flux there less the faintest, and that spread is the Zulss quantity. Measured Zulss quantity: 0.40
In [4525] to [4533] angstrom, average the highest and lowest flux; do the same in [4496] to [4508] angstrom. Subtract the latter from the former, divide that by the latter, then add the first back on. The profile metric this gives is 19.0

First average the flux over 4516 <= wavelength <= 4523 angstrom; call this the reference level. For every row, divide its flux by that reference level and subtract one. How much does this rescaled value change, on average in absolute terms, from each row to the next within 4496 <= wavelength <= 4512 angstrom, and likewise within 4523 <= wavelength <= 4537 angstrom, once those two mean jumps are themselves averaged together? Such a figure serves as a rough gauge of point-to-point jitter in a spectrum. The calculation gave 0.026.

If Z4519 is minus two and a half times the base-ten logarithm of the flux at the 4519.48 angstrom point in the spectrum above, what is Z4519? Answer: -3.27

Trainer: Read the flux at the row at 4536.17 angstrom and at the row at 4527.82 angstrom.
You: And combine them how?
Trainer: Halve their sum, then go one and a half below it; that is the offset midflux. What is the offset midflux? 18.1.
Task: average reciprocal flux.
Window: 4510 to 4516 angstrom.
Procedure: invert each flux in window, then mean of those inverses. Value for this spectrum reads 0.0501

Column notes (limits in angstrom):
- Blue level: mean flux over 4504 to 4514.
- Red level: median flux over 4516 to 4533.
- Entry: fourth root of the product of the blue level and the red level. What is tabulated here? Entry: 4.46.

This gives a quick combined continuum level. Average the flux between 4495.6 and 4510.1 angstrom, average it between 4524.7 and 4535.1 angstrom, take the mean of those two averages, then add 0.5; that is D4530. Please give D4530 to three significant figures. 20.1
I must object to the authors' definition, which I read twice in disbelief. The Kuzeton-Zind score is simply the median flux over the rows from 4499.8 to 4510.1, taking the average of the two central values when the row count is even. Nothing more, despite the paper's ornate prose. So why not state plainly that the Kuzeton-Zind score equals 20.1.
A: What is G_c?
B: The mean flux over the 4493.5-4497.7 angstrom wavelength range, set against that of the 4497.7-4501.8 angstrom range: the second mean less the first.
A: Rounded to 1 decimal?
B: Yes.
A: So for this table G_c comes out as -0.5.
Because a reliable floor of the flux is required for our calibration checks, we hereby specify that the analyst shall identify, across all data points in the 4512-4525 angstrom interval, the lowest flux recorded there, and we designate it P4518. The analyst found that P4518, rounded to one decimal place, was 20.0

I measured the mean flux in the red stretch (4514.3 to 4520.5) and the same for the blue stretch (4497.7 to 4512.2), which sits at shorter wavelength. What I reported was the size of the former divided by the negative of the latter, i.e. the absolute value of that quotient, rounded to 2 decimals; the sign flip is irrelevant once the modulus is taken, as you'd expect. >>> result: 1.01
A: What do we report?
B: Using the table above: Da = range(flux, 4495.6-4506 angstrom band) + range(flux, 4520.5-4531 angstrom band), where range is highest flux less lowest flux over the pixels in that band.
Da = 2.1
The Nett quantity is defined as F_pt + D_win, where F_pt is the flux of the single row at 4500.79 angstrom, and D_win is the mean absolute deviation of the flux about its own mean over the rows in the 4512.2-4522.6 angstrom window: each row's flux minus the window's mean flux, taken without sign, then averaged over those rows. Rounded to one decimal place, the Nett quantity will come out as 20.2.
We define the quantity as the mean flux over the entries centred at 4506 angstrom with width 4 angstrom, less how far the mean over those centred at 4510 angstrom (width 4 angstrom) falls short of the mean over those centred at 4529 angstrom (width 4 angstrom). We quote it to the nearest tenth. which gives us 21.1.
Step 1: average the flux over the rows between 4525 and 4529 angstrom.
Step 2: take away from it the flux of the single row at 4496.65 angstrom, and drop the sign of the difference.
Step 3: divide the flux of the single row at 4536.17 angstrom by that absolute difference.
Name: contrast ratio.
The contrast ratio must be 18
